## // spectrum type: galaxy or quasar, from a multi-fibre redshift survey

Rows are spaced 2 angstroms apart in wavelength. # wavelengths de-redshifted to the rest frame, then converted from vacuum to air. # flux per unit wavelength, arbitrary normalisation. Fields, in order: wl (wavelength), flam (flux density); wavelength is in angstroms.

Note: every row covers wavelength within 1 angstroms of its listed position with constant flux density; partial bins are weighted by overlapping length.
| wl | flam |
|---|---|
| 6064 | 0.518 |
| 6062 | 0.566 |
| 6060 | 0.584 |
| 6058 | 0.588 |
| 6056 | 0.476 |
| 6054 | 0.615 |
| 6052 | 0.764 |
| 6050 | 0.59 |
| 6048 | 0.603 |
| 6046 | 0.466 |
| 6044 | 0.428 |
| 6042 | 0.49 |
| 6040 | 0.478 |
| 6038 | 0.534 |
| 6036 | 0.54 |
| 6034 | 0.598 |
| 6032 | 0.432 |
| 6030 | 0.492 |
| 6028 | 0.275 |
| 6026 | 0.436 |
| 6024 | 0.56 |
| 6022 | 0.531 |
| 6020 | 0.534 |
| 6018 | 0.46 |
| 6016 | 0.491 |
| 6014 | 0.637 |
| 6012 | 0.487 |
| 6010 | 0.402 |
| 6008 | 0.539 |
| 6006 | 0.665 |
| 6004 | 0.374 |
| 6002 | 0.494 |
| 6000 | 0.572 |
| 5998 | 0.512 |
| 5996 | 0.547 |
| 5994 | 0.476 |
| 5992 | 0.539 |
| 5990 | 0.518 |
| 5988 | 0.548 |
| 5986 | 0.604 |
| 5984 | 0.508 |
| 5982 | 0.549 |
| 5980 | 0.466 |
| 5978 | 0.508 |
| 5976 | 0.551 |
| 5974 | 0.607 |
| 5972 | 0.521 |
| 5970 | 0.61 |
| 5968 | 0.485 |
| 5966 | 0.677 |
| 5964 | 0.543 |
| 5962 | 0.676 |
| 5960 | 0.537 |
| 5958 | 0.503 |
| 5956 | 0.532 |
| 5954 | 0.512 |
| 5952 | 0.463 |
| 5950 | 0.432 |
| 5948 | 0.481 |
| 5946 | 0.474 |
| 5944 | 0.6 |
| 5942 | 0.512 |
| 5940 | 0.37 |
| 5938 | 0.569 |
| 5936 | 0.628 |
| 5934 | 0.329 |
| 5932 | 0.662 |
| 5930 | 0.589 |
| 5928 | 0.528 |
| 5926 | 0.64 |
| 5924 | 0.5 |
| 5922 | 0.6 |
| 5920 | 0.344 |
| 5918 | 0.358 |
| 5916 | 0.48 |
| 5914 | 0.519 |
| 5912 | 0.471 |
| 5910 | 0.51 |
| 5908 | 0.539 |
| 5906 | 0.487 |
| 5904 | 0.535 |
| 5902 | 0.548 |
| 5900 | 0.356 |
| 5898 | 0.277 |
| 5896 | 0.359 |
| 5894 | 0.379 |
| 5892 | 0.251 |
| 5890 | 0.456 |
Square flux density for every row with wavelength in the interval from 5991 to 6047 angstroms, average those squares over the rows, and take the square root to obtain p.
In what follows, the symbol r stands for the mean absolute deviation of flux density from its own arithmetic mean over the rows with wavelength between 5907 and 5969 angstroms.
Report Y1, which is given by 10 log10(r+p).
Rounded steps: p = 0.506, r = 0.069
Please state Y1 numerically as -2.41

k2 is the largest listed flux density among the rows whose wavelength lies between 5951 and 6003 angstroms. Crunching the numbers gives 0.677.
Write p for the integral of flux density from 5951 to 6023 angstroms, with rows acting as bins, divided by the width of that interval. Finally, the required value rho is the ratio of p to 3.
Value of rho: 0.178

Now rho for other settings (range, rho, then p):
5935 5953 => 0.168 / 0.503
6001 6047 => 0.164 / 0.493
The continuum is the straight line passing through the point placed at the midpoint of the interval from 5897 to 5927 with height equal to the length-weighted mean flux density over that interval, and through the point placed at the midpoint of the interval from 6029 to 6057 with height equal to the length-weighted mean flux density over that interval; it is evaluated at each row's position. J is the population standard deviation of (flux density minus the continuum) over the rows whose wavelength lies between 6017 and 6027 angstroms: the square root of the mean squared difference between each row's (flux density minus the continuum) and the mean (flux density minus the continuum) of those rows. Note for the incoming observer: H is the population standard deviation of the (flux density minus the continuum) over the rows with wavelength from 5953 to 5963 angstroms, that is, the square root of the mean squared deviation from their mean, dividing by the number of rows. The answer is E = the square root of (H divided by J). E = 1.14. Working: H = 0.062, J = 0.048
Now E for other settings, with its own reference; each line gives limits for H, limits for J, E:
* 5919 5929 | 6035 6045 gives 1.55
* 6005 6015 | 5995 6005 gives 1.18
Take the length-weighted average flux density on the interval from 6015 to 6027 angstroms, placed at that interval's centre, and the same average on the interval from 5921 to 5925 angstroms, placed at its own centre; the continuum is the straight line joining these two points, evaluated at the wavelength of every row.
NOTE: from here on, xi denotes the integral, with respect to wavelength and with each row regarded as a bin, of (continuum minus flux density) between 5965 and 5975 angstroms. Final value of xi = -0.5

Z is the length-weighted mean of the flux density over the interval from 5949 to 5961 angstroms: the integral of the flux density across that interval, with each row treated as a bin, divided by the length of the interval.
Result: 0.50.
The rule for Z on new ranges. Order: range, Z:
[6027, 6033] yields 0.40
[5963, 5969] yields 0.57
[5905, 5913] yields 0.50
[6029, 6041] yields 0.51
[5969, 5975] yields 0.58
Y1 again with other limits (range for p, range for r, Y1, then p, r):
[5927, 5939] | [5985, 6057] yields -2.03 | 0.561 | 0.065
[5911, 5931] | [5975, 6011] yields -2.53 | 0.511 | 0.048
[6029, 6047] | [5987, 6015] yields -2.56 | 0.498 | 0.056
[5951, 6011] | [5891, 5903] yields -2.17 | 0.539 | 0.068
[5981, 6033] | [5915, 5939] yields -2.14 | 0.513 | 0.097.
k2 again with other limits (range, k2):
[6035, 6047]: 0.54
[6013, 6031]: 0.637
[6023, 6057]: 0.764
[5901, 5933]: 0.662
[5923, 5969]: 0.677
